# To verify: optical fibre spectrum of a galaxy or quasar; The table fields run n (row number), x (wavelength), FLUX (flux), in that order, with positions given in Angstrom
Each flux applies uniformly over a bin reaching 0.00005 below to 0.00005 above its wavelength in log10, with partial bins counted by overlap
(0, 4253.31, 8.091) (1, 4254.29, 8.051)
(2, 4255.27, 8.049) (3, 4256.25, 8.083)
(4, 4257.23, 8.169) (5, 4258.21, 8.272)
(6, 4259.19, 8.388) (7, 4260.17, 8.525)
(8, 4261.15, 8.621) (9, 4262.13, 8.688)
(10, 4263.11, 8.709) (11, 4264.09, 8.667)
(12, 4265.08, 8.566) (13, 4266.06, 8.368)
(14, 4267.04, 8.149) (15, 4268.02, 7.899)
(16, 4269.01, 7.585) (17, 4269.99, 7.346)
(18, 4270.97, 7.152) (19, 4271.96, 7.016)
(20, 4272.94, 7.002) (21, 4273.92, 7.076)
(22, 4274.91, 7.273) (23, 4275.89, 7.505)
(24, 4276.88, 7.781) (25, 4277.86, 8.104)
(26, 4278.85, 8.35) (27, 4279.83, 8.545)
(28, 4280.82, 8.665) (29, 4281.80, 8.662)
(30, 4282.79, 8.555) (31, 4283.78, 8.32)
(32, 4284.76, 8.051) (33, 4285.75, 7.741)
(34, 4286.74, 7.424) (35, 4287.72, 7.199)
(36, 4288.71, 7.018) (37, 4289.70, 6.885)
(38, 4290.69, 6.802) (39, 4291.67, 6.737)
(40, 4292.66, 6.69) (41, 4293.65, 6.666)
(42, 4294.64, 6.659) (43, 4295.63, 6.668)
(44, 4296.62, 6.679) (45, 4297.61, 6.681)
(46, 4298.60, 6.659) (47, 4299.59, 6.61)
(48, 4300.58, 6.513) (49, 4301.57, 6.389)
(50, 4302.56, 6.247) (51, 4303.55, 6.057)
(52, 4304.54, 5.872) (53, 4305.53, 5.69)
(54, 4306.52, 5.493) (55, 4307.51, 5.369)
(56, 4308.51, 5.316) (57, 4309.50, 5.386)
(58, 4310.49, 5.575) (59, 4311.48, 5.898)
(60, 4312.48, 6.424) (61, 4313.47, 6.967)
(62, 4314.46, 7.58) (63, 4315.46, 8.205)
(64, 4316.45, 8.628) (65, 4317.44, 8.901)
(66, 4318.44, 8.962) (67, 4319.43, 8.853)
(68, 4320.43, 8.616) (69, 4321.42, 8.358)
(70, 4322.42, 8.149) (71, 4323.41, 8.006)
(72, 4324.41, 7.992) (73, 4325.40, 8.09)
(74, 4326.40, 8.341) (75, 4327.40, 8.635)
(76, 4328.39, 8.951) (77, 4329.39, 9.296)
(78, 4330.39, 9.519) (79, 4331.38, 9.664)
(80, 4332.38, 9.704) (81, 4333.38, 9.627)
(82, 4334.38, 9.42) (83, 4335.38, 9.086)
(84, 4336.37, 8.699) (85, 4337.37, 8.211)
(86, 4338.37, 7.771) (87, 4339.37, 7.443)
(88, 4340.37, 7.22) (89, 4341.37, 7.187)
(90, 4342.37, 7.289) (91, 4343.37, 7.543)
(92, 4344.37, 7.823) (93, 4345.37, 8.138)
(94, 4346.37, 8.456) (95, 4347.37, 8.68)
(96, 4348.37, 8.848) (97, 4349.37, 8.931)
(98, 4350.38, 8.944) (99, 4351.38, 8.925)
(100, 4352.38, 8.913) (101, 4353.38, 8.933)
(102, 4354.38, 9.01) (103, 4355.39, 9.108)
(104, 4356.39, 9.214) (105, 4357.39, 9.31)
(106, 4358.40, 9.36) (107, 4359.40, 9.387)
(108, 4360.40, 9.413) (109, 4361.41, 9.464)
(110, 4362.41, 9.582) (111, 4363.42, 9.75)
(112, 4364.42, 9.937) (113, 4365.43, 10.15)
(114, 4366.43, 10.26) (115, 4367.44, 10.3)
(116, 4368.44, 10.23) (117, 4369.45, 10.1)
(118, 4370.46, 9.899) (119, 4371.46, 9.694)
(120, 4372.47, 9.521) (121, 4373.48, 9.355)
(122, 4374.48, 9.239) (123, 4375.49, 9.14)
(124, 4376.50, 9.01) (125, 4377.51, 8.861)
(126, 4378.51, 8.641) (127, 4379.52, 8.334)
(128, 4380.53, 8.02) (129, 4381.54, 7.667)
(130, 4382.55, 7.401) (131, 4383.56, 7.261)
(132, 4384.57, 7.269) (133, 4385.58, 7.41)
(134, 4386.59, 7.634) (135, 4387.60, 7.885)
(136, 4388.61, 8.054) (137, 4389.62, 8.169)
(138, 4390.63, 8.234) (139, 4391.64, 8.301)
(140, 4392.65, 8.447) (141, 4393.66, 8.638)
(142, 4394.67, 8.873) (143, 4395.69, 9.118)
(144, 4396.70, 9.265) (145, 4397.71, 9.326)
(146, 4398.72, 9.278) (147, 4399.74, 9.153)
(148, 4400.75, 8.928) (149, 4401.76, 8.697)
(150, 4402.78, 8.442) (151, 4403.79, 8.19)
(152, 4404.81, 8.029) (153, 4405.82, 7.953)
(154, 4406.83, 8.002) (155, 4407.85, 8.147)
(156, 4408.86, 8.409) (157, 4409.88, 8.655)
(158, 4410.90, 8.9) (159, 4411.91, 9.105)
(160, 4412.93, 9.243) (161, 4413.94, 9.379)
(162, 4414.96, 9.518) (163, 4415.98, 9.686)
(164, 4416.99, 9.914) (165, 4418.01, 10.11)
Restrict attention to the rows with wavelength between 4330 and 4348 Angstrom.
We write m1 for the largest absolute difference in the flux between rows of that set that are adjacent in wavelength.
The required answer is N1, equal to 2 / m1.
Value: 4.1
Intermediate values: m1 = 0.488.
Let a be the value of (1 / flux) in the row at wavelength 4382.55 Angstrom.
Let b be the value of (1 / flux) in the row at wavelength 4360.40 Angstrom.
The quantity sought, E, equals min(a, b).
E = 0.106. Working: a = 0.135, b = 0.106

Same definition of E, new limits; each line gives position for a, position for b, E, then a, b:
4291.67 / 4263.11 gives 0.115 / 0.148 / 0.115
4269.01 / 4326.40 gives 0.120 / 0.132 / 0.120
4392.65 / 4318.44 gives 0.112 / 0.118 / 0.112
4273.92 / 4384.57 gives 0.138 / 0.141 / 0.138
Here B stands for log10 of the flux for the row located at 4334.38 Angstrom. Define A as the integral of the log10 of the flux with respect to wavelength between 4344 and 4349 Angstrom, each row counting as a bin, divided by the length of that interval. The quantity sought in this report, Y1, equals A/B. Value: 0.95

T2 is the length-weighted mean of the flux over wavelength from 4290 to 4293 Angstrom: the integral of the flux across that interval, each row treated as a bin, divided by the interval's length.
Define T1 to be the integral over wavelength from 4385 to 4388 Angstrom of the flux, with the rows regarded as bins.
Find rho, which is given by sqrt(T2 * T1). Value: 12.4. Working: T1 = 22.9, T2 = 6.8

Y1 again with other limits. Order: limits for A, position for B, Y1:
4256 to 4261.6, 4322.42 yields 1.01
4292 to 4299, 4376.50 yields 0.86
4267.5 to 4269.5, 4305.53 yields 1.18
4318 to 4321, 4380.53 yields 1.05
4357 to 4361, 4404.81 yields 1.07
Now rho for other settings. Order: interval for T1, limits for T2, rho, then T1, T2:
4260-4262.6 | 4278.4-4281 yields 13.8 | 22.4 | 8.5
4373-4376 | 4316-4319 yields 15.7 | 27.8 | 8.8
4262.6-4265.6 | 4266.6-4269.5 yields 14.3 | 25.9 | 7.9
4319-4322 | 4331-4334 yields 15.7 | 25.7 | 9.6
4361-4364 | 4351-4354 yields 16.1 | 28.9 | 8.9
